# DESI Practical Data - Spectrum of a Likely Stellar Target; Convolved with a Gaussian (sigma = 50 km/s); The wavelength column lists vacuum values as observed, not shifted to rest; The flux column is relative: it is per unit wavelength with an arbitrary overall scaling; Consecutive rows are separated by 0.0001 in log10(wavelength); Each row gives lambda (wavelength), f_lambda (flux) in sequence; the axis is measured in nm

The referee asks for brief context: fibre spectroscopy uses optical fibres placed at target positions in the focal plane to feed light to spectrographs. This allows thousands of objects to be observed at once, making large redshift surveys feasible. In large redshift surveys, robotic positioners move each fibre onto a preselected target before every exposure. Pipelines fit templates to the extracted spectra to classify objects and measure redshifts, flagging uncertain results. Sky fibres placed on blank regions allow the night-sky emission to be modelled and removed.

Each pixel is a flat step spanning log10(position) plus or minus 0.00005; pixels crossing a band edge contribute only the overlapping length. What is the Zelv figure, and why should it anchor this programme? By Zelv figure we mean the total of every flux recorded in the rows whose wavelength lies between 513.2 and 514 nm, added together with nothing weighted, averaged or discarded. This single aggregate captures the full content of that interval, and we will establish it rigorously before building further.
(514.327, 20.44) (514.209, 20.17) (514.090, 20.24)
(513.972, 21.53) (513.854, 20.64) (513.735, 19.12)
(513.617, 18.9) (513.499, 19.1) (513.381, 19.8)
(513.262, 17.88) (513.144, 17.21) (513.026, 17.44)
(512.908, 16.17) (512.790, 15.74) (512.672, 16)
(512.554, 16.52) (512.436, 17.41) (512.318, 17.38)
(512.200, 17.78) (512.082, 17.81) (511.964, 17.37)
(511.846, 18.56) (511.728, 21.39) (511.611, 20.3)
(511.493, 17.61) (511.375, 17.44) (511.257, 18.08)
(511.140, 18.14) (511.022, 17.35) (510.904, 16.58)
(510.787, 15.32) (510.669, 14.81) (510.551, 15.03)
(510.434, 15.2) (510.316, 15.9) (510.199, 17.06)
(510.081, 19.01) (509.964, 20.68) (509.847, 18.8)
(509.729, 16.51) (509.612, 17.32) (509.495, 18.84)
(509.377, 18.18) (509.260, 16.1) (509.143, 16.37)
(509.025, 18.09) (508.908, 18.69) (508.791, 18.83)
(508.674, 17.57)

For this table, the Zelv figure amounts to 137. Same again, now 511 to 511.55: 89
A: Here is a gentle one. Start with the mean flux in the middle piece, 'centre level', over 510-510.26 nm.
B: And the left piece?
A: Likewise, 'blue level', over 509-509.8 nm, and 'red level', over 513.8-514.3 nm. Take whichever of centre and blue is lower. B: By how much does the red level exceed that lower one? 3.3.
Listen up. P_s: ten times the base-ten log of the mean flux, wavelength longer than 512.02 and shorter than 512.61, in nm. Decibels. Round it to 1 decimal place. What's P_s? 12.4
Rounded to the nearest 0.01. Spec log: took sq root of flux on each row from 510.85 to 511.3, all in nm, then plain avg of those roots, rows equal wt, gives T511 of 4.19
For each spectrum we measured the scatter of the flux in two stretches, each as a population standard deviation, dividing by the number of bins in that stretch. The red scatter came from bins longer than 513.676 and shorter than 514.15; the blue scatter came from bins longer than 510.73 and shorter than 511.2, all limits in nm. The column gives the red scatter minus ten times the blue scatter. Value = -9.5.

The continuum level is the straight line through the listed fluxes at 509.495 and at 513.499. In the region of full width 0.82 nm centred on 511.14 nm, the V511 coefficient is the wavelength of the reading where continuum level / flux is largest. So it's 510.787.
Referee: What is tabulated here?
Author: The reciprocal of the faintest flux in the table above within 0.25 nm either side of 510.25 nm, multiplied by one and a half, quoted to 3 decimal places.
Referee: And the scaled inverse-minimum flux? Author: 0.099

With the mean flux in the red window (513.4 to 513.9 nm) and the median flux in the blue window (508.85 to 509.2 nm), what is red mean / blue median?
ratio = 1.07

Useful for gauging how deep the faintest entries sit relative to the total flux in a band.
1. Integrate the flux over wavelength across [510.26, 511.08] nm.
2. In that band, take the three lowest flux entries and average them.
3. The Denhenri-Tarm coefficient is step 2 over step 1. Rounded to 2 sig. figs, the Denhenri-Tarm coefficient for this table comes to 1.2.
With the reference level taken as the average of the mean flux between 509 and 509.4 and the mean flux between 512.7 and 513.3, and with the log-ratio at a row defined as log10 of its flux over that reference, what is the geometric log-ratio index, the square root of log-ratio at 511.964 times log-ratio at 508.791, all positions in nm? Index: 0.02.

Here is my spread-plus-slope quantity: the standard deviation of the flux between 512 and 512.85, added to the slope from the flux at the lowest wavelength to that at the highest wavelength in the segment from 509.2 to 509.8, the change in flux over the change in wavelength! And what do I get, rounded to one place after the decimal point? 1.7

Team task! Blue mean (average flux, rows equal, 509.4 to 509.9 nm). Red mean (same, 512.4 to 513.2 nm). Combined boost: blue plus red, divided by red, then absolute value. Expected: 2.07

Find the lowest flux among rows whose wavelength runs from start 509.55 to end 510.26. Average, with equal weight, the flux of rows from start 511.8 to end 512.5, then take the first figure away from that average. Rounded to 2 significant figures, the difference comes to 1.2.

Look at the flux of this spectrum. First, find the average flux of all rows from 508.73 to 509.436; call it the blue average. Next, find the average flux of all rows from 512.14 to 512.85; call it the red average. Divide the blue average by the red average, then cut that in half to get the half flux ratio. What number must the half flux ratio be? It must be 0.527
